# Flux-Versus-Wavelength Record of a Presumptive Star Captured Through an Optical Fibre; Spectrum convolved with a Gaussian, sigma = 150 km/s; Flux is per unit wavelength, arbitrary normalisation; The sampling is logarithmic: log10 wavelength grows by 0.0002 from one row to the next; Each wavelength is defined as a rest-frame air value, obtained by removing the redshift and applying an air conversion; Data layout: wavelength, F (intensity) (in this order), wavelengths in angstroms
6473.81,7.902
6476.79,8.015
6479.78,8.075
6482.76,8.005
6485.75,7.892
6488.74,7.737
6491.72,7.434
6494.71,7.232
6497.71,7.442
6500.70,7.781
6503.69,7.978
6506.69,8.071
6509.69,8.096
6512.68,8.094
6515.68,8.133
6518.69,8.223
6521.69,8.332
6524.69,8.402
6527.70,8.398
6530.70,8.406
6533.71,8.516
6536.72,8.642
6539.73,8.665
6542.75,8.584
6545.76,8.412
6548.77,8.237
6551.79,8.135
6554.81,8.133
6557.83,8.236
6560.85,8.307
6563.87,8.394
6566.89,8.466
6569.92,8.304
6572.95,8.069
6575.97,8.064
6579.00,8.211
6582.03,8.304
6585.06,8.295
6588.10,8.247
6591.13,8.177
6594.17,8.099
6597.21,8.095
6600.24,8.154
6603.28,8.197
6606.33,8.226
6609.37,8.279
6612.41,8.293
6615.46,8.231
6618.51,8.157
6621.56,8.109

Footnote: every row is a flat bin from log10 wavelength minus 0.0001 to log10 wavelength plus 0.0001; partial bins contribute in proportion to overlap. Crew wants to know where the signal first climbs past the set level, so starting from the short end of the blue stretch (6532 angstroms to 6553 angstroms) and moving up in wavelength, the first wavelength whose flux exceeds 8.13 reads 6533.71 angstroms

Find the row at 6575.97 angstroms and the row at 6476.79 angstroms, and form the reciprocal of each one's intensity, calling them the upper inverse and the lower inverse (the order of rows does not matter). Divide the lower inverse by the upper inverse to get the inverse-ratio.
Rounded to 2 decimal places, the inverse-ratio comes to 1.01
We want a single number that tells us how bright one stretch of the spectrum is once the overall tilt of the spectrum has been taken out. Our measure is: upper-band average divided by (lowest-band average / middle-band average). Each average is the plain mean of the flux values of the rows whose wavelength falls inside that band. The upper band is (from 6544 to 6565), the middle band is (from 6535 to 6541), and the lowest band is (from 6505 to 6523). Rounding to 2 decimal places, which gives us 8.77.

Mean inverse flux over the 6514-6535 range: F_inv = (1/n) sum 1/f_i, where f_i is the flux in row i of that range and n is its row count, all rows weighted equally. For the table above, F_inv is 0.1199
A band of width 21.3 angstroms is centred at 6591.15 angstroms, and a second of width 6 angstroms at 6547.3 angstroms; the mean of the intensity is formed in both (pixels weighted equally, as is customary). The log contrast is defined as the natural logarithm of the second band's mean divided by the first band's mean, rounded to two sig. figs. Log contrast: 0.016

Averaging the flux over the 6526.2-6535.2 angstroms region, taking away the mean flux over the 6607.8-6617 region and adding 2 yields 2.2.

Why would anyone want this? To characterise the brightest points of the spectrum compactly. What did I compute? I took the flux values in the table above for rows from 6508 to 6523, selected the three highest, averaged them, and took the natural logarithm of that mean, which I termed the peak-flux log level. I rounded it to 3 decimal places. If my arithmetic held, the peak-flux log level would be 2.108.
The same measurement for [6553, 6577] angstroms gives 2.127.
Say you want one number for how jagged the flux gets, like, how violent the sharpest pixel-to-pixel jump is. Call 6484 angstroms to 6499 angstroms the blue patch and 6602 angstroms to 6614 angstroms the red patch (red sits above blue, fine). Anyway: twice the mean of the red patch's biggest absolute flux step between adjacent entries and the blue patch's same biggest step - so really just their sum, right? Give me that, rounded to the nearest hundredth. 0.36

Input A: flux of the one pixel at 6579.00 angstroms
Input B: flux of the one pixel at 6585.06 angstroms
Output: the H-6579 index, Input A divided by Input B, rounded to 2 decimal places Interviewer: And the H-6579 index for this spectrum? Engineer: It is 0.99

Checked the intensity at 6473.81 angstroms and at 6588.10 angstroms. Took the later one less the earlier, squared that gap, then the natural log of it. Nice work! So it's -2.1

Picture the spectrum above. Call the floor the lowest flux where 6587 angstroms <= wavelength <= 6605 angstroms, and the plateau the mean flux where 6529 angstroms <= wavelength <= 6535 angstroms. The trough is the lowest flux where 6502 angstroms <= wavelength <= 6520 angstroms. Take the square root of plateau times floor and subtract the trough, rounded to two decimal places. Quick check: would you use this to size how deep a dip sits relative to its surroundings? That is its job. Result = 0.30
